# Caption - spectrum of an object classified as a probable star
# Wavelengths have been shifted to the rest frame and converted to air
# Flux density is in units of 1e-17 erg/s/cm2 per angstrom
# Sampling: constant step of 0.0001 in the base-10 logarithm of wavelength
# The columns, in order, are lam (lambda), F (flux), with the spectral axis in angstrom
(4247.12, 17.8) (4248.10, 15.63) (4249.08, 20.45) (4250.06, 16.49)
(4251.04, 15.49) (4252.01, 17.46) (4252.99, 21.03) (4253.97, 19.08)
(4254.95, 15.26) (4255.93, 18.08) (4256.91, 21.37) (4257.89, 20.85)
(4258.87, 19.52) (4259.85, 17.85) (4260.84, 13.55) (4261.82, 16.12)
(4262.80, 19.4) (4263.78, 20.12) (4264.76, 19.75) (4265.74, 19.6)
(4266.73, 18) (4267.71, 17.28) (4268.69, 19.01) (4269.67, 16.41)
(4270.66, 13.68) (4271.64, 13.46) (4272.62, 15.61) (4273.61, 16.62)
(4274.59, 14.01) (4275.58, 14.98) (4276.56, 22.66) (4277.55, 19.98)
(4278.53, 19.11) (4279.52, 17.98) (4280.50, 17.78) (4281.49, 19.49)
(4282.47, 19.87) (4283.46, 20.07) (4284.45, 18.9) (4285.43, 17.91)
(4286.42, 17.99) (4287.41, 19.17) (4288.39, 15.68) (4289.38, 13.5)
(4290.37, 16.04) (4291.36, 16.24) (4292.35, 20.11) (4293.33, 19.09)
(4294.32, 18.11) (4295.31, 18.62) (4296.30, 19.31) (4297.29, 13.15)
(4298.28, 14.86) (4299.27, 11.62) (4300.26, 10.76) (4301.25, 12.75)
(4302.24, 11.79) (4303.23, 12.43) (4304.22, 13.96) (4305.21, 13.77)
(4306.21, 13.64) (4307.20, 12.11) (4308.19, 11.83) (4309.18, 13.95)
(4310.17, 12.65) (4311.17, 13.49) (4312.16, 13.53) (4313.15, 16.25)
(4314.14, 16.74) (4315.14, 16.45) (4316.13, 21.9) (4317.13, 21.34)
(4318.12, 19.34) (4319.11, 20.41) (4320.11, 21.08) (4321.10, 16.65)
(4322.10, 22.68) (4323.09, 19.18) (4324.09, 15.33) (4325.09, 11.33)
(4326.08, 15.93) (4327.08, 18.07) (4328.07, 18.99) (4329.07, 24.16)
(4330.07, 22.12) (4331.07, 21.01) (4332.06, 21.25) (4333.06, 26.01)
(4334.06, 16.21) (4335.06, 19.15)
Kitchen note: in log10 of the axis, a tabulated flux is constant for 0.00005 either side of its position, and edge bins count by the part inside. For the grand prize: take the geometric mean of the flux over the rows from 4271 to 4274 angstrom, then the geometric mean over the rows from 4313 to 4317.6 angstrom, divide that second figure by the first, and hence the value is 1.21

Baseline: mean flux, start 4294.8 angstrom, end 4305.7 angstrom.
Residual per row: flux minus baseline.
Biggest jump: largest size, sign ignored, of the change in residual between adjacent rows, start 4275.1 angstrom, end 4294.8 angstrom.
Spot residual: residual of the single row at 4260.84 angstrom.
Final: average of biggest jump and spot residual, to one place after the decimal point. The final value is 3.7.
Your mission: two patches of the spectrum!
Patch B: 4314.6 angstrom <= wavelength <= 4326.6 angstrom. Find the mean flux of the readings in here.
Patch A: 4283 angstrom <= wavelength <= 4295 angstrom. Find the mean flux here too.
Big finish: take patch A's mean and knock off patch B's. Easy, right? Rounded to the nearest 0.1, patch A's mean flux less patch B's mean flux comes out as -0.7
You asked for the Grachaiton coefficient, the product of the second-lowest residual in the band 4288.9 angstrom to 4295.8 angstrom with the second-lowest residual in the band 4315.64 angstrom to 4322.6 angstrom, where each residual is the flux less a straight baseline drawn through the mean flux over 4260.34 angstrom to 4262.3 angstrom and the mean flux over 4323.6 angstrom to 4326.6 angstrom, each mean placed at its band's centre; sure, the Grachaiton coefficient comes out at 8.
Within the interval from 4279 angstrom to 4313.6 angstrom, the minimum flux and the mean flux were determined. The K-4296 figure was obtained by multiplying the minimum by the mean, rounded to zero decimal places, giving 169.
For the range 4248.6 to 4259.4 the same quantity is 285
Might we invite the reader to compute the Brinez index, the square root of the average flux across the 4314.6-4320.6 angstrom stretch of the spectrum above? 4.48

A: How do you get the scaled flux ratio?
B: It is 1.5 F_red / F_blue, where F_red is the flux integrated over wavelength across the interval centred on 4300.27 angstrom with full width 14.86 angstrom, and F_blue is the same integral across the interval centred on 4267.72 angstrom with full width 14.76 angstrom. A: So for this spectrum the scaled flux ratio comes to 1.29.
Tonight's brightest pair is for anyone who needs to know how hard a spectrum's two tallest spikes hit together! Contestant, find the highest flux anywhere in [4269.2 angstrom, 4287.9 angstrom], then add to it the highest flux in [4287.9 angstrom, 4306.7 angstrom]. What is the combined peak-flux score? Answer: 42.8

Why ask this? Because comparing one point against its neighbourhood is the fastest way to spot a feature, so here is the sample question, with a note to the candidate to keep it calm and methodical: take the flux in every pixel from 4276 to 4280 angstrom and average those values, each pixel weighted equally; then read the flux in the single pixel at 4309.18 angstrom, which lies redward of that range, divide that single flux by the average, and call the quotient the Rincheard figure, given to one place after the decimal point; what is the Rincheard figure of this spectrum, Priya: 0.7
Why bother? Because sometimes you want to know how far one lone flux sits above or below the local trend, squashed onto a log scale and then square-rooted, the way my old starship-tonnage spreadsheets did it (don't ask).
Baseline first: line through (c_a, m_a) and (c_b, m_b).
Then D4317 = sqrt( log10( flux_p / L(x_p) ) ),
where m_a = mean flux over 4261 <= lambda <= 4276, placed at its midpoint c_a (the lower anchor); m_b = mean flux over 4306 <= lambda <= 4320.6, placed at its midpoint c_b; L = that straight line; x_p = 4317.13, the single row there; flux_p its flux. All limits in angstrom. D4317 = 0.34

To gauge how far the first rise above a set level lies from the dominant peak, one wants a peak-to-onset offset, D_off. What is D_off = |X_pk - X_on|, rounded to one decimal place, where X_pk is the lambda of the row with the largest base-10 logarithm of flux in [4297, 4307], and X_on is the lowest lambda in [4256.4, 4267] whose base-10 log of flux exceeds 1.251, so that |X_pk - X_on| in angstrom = 41.4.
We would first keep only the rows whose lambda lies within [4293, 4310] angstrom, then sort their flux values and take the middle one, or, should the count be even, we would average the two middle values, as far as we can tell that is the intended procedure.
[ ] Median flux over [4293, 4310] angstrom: 13.6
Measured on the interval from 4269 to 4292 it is 17.8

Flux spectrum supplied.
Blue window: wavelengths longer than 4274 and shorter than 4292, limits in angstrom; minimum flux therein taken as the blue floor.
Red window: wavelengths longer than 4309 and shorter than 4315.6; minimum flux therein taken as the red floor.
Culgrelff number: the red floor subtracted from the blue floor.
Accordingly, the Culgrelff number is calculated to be 1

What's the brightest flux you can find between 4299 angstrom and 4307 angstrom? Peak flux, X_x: 13.96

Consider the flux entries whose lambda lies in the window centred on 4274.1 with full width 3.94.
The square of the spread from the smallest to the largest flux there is 7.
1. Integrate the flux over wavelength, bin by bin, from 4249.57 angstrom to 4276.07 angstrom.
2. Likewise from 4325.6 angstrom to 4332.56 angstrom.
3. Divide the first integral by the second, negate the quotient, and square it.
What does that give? 11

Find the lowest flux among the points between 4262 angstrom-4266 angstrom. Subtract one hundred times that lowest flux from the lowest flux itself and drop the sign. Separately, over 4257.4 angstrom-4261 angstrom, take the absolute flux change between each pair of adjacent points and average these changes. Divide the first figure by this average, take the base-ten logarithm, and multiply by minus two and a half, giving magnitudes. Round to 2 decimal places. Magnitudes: -7.24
